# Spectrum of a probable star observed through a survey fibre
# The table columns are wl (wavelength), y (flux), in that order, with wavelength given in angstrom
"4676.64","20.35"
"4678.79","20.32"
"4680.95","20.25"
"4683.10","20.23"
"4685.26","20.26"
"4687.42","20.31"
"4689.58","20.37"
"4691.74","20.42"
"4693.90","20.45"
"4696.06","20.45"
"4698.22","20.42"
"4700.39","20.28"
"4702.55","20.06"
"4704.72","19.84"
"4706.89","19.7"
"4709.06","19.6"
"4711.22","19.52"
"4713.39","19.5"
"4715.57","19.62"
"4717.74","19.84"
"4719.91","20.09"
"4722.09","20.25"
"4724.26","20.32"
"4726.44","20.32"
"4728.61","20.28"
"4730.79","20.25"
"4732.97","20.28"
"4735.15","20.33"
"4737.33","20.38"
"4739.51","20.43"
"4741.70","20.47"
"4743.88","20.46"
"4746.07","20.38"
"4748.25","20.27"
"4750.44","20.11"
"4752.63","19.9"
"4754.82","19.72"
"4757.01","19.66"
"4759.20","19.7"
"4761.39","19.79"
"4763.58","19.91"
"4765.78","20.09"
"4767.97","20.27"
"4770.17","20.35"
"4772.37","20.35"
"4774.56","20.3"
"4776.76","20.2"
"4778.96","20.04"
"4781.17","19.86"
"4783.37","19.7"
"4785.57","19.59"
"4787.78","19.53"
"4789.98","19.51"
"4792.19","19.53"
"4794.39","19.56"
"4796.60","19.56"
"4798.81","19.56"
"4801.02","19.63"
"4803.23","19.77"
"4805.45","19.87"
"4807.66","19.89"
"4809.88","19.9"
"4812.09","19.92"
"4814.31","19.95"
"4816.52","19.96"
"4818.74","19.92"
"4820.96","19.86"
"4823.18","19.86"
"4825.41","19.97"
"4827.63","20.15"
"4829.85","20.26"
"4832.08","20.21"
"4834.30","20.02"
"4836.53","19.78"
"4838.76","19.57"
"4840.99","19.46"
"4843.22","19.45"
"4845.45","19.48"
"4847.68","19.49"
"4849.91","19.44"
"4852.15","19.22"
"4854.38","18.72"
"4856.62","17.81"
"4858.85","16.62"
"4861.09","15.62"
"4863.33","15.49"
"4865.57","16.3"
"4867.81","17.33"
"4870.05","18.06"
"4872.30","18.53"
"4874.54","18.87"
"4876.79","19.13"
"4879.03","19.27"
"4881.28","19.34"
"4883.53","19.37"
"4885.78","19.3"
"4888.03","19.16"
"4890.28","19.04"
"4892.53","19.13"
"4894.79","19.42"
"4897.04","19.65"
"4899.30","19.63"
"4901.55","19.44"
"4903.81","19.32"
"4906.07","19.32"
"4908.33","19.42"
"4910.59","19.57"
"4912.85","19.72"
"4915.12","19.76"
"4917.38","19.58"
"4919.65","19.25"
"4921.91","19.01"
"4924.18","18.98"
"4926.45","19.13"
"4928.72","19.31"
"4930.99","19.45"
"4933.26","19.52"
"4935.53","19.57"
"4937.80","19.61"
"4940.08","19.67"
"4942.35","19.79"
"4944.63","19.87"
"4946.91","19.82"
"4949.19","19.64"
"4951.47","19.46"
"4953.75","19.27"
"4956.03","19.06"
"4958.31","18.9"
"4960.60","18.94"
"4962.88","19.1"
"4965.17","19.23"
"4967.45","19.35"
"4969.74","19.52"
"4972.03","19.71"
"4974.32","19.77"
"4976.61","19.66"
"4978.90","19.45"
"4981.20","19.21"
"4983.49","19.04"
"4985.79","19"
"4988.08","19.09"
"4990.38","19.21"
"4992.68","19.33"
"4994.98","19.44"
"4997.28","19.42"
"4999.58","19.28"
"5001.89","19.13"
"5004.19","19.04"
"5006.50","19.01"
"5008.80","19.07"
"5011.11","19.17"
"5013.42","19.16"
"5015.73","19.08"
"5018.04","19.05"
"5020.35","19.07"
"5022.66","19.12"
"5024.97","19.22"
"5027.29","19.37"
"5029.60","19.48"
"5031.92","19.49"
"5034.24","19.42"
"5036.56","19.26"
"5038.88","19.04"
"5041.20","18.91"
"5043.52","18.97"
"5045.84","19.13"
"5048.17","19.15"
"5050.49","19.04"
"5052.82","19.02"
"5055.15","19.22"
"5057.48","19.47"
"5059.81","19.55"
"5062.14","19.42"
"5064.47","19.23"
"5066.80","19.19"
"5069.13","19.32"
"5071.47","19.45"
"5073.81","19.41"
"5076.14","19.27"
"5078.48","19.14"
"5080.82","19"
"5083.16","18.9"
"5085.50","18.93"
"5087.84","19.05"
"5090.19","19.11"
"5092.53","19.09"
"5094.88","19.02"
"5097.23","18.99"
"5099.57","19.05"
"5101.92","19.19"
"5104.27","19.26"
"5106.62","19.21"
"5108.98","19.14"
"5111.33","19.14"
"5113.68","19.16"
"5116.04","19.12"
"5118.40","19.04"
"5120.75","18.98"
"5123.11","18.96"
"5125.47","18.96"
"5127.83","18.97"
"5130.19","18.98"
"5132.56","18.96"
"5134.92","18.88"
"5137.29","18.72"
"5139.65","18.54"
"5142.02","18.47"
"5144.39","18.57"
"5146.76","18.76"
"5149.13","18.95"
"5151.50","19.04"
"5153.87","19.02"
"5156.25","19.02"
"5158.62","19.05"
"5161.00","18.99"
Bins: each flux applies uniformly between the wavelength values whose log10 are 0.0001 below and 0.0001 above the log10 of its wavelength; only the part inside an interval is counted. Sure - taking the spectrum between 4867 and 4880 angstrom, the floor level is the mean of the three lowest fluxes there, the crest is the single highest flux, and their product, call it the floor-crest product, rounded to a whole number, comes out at 346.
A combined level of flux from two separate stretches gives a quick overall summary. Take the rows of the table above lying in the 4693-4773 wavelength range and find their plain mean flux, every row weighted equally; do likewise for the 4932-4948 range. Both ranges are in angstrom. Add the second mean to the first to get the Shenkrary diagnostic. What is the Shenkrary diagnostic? 39.79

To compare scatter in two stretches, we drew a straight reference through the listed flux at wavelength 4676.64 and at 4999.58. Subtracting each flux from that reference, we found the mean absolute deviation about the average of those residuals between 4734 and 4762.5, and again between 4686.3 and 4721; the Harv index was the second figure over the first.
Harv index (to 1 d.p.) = 1.1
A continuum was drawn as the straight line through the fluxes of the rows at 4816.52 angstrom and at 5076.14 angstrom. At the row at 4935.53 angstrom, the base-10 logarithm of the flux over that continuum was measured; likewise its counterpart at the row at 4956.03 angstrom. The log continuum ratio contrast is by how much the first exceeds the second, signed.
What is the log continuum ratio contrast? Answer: 0.010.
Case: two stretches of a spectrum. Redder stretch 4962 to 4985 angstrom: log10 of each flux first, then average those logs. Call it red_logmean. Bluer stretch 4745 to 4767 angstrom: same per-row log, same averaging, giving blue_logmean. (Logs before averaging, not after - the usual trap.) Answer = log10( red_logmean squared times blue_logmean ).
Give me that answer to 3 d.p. 0.334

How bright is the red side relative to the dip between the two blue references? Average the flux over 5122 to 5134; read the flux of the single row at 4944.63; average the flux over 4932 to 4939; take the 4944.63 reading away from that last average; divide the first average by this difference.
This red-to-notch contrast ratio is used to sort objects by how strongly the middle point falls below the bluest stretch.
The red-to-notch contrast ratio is -63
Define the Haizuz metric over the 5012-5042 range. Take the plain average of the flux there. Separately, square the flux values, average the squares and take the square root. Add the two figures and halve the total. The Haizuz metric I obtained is 19.2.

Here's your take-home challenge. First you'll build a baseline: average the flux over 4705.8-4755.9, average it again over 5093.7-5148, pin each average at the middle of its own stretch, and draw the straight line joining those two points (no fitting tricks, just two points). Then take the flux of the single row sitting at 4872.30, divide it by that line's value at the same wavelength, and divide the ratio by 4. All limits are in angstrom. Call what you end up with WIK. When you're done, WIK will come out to 0.235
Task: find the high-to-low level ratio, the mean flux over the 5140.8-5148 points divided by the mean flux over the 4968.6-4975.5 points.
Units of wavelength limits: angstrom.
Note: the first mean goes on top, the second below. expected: 0.95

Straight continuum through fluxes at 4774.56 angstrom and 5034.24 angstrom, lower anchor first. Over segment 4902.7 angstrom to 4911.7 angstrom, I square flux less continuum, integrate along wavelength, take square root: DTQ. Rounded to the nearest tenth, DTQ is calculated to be 1.4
